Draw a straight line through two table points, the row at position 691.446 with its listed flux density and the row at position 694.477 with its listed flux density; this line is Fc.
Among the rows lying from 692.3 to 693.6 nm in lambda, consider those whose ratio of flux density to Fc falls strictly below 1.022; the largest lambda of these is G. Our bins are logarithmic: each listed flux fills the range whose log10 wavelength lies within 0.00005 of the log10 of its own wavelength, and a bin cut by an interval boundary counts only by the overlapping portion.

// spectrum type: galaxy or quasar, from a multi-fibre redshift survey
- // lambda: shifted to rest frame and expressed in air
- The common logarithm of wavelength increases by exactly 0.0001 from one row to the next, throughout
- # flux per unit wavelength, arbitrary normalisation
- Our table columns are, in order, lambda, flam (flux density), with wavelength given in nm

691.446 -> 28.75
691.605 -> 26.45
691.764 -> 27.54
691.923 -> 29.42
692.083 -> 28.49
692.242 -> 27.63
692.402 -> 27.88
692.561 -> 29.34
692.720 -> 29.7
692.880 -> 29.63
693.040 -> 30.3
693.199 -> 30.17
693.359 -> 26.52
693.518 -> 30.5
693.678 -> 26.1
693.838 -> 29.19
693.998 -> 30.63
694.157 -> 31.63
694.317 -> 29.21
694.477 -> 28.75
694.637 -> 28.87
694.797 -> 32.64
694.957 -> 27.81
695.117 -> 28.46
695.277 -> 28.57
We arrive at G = 693.359 nm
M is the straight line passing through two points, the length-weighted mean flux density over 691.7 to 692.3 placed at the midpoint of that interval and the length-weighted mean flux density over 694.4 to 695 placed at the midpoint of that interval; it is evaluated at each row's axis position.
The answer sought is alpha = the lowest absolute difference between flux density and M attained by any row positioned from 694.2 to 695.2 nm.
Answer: 0.23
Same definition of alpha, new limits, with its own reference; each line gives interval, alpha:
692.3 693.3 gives 0.63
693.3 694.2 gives 0.01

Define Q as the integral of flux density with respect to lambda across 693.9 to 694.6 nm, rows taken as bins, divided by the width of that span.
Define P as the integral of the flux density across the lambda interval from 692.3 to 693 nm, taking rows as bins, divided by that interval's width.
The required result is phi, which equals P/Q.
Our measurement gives 0.97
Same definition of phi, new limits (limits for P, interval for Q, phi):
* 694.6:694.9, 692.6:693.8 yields 1.06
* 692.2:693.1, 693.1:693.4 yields 1.01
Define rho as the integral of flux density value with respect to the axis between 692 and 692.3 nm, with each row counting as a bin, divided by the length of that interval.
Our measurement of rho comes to 28.1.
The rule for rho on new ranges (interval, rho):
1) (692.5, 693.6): 29.5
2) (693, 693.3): 30.0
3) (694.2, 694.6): 29.2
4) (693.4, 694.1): 29.1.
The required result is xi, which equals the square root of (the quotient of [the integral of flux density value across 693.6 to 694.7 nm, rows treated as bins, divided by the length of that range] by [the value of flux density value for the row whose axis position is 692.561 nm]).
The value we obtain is 1.00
